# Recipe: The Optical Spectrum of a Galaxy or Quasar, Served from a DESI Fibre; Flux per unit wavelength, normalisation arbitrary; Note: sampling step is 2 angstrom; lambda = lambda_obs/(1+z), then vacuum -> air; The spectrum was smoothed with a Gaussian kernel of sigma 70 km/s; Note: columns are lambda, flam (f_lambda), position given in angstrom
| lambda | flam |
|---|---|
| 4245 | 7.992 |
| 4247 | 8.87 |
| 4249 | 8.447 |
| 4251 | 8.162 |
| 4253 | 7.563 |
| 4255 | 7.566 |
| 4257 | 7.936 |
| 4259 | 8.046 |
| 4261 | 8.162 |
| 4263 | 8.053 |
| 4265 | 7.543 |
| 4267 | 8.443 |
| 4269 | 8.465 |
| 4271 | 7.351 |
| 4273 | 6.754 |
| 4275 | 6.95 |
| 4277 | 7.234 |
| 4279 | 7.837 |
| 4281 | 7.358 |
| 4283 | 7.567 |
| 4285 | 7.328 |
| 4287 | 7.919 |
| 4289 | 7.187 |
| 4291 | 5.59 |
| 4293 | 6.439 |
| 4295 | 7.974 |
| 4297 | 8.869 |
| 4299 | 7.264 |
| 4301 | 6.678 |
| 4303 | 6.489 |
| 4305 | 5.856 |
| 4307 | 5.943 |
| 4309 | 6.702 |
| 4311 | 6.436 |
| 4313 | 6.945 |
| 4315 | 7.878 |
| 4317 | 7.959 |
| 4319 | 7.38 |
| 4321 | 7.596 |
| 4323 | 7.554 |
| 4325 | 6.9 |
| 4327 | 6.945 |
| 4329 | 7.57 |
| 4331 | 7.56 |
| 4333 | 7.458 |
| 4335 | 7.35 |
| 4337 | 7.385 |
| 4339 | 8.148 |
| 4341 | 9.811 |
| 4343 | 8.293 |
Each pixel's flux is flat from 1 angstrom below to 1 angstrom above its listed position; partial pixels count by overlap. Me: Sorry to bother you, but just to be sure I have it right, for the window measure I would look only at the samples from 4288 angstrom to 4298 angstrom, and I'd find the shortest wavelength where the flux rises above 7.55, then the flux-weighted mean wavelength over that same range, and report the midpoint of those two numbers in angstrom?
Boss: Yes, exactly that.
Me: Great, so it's 4294.2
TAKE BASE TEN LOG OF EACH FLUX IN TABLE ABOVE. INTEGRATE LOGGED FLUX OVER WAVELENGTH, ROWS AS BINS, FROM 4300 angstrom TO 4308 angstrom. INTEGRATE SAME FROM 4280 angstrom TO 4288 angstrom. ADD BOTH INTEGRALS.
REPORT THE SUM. 13.4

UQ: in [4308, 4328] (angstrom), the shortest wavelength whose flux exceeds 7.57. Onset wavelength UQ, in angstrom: 4315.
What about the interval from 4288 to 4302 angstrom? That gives 4295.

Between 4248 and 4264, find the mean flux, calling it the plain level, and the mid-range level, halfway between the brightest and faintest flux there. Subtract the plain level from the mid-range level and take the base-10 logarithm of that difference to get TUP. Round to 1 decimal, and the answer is -1.9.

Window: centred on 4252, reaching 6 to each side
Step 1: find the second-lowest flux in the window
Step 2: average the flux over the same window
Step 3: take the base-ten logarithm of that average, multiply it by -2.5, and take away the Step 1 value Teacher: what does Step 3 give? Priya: -9.8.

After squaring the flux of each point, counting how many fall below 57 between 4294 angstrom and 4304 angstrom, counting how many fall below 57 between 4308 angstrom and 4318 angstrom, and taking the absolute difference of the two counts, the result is 0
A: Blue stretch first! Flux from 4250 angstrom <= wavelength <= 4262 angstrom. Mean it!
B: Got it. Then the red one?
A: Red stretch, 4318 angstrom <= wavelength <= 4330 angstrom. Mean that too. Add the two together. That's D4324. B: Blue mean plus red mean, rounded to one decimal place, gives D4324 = 15.2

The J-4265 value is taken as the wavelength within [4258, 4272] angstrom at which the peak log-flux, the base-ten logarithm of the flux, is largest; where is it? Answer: 4269 angstrom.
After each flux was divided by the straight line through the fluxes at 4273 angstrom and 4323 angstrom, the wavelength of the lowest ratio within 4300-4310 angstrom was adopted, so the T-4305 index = 4305 angstrom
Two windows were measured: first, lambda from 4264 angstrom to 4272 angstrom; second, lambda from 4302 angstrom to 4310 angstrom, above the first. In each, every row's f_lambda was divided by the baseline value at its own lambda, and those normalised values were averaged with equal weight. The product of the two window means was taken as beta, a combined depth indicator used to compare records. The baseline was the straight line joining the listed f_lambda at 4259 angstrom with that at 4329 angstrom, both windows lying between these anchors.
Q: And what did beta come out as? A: 0.81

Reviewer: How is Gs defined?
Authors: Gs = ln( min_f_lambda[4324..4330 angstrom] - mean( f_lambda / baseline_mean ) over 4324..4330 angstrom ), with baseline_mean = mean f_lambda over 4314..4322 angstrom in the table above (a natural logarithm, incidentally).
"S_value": 1.79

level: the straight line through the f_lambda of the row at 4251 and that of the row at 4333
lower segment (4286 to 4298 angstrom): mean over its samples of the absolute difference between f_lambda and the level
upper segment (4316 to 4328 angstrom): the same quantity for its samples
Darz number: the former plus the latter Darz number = 1.2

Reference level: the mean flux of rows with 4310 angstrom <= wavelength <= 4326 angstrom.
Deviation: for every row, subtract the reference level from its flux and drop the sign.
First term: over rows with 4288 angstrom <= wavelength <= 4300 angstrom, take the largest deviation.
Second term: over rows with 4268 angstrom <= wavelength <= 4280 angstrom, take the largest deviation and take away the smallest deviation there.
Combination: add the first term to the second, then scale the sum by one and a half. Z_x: 4.3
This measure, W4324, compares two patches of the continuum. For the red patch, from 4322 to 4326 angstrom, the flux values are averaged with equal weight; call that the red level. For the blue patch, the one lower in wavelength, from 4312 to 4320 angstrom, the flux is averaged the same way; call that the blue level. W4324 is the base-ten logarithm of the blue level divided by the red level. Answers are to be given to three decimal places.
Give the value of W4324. 0.018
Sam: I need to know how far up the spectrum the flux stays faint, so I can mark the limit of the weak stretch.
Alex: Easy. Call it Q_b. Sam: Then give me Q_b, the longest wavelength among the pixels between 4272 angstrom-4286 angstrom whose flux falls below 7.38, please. 4285 angstrom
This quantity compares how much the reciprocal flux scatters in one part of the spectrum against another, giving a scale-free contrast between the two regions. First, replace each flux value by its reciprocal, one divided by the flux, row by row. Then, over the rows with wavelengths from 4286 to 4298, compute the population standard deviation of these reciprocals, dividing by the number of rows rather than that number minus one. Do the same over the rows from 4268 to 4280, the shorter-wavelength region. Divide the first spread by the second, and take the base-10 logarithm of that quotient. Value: 0.3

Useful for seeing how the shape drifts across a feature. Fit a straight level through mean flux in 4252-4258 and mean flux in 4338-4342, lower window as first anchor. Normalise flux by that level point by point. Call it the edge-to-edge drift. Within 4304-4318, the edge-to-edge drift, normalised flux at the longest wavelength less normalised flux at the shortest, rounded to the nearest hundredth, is 0.23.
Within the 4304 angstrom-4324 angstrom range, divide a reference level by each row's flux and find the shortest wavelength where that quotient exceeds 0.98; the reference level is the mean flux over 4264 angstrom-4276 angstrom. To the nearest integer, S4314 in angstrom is 4305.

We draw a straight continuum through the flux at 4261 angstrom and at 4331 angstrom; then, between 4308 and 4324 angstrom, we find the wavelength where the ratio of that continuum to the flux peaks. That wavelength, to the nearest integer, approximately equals 4311 angstrom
